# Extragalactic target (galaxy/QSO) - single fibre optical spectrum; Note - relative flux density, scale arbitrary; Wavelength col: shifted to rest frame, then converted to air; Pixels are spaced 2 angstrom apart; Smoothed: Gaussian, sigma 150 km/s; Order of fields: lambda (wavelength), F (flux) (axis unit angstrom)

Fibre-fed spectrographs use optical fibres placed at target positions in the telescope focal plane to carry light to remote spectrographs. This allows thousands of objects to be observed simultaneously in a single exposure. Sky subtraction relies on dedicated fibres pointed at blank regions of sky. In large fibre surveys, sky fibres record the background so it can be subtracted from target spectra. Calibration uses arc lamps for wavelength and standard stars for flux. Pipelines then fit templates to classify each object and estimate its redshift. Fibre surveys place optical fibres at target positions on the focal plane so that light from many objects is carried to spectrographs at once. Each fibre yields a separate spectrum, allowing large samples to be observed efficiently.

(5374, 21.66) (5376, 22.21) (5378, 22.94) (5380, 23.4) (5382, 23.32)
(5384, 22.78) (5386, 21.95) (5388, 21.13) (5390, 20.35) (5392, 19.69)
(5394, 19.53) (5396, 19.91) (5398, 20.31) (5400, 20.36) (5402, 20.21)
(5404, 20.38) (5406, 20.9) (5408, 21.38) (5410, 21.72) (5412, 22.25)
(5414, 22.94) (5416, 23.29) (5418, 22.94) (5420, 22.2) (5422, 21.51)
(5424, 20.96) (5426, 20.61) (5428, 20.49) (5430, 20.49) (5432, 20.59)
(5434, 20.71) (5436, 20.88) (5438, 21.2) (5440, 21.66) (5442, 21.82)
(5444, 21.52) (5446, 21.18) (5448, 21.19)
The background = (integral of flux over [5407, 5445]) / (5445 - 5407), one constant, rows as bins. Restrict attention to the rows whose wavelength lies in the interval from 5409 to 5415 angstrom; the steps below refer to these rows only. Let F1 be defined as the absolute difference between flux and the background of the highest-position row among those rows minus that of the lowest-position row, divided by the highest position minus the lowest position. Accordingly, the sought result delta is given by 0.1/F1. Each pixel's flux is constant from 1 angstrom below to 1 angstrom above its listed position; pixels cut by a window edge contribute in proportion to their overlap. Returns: 0.3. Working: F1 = 0.3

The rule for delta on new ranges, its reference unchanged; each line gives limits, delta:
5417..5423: -0.3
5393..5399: -0.5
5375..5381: 0.3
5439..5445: -3.6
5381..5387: -0.3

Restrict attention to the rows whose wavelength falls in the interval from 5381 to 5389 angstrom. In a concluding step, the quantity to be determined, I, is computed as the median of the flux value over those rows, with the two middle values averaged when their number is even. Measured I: 22.4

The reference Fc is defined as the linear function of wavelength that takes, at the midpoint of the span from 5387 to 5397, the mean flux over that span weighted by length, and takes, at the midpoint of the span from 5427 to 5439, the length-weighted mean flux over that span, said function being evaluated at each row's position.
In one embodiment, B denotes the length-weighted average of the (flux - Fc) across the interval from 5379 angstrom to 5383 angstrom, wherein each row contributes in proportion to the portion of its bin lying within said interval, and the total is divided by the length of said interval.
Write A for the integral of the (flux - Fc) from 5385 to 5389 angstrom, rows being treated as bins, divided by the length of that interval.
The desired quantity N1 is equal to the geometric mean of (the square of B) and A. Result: 4.2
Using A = 1.5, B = 3.4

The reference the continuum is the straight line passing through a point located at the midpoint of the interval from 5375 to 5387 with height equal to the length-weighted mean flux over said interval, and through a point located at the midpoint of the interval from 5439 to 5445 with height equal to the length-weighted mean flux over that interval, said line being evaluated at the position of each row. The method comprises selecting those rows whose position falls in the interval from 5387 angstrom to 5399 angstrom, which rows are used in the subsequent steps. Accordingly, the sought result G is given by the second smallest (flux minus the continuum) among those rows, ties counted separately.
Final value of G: -2.9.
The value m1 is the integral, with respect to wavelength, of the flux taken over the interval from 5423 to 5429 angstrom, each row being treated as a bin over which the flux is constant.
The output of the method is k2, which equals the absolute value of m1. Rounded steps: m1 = 124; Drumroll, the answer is 124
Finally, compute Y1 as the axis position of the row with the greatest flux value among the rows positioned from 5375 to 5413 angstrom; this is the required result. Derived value 5380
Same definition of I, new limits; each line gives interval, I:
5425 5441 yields 20.7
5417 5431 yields 21.0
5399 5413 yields 20.9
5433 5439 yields 20.9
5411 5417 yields 22.9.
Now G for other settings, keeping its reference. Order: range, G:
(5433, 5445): -0.9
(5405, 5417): -0.9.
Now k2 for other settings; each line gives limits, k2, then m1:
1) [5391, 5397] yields 118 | 118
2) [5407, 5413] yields 131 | 131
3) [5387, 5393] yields 122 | 122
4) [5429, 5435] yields 124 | 124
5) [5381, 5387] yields 136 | 136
